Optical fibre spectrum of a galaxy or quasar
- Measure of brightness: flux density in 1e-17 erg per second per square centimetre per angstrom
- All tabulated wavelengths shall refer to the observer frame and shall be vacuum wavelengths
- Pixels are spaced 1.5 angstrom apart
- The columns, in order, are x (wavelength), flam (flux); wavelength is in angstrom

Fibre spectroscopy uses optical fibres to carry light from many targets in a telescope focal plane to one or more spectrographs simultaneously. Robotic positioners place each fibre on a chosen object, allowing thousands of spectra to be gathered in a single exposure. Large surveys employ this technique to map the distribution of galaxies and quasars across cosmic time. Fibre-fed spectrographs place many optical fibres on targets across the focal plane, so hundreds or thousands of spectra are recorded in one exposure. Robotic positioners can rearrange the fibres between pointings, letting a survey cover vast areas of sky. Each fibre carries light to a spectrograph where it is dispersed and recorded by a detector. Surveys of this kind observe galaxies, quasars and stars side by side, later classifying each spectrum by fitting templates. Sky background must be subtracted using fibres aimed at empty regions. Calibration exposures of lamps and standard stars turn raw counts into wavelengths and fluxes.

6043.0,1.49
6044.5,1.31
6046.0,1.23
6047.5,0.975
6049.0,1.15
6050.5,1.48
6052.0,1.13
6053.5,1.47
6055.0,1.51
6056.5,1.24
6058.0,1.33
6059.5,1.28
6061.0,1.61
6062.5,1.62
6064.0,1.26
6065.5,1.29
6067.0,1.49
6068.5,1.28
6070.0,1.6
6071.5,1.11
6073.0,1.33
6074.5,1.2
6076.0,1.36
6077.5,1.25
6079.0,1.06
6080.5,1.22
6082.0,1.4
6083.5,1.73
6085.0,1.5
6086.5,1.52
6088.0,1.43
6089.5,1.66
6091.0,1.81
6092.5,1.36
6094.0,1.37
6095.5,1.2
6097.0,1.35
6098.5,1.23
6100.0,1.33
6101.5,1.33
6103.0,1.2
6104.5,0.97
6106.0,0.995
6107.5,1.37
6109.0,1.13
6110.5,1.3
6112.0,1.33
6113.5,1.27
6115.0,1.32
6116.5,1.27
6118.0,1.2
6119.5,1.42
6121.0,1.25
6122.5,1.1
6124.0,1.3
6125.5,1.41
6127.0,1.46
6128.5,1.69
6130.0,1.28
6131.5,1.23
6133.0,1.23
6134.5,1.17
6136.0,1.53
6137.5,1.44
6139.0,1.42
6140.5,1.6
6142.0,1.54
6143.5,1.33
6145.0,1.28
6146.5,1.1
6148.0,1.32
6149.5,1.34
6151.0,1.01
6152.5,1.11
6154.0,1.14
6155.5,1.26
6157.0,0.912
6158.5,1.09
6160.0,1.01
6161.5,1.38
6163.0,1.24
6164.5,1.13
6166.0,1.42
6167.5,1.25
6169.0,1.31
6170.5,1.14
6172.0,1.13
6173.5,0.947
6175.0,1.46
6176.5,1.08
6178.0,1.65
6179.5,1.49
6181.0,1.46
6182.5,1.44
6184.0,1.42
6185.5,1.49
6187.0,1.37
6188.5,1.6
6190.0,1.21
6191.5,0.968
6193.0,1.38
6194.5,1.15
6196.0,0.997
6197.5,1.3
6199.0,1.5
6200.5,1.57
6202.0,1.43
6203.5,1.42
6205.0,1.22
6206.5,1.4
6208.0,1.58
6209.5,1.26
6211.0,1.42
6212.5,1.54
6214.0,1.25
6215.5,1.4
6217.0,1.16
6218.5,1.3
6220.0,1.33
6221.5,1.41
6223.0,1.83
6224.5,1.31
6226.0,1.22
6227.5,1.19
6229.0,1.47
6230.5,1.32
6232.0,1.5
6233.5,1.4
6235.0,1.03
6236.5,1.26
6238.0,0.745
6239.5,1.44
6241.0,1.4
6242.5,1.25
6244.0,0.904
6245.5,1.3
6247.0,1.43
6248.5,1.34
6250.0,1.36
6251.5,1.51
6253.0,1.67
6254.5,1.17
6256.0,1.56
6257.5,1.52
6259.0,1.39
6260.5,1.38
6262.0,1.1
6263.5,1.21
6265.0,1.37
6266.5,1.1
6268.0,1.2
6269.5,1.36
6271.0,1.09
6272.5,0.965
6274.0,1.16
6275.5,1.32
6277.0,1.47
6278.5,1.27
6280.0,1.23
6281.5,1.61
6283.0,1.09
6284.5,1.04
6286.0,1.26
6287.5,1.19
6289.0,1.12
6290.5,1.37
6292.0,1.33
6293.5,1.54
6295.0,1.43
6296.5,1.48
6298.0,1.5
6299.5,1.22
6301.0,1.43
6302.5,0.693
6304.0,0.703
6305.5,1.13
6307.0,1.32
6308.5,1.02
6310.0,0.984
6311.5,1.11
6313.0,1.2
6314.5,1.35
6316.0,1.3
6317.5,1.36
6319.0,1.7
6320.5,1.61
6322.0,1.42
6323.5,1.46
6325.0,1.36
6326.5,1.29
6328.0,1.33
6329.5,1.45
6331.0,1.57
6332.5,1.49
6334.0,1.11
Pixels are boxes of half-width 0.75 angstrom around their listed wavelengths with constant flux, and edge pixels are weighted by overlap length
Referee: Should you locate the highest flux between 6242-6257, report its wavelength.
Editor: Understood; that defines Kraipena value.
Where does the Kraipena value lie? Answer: 6253.0 angstrom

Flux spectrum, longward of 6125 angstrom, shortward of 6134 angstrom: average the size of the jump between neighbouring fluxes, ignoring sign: 0.15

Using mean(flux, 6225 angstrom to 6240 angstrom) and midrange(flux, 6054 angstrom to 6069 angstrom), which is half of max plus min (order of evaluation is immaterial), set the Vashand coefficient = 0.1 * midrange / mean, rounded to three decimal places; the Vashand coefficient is 0.114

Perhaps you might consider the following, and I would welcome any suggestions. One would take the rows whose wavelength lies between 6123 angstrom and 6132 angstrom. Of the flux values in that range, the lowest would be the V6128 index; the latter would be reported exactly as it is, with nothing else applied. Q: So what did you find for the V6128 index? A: 1.23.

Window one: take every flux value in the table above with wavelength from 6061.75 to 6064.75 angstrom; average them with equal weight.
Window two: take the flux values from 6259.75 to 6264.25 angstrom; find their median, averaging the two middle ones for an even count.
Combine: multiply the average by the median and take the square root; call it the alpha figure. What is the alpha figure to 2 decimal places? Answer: 1.32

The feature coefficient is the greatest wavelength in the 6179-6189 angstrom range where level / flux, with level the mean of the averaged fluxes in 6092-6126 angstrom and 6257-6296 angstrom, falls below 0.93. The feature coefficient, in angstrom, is 6188.5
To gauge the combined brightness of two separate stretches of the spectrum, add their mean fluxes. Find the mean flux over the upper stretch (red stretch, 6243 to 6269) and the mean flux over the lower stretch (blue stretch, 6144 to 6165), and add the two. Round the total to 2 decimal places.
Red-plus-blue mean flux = 2.49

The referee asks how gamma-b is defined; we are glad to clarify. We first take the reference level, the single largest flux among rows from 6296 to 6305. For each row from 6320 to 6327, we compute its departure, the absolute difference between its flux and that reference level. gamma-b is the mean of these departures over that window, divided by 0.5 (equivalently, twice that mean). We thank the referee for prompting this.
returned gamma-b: 0.23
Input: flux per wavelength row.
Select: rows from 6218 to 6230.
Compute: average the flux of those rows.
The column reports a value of 1.38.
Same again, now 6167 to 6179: 1.25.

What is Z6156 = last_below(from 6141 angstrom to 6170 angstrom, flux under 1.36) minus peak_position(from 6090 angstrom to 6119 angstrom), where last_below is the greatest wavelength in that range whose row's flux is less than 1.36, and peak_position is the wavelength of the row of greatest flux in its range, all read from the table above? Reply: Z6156 78.0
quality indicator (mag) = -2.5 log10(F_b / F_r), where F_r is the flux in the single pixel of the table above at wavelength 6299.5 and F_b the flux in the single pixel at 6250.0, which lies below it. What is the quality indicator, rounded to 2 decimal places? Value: -0.12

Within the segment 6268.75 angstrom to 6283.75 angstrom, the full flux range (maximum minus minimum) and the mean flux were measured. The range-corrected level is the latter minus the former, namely 0.61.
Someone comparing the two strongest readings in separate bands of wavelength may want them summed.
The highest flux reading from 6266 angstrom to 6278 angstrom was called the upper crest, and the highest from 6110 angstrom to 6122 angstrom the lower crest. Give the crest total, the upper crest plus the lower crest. 2.89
